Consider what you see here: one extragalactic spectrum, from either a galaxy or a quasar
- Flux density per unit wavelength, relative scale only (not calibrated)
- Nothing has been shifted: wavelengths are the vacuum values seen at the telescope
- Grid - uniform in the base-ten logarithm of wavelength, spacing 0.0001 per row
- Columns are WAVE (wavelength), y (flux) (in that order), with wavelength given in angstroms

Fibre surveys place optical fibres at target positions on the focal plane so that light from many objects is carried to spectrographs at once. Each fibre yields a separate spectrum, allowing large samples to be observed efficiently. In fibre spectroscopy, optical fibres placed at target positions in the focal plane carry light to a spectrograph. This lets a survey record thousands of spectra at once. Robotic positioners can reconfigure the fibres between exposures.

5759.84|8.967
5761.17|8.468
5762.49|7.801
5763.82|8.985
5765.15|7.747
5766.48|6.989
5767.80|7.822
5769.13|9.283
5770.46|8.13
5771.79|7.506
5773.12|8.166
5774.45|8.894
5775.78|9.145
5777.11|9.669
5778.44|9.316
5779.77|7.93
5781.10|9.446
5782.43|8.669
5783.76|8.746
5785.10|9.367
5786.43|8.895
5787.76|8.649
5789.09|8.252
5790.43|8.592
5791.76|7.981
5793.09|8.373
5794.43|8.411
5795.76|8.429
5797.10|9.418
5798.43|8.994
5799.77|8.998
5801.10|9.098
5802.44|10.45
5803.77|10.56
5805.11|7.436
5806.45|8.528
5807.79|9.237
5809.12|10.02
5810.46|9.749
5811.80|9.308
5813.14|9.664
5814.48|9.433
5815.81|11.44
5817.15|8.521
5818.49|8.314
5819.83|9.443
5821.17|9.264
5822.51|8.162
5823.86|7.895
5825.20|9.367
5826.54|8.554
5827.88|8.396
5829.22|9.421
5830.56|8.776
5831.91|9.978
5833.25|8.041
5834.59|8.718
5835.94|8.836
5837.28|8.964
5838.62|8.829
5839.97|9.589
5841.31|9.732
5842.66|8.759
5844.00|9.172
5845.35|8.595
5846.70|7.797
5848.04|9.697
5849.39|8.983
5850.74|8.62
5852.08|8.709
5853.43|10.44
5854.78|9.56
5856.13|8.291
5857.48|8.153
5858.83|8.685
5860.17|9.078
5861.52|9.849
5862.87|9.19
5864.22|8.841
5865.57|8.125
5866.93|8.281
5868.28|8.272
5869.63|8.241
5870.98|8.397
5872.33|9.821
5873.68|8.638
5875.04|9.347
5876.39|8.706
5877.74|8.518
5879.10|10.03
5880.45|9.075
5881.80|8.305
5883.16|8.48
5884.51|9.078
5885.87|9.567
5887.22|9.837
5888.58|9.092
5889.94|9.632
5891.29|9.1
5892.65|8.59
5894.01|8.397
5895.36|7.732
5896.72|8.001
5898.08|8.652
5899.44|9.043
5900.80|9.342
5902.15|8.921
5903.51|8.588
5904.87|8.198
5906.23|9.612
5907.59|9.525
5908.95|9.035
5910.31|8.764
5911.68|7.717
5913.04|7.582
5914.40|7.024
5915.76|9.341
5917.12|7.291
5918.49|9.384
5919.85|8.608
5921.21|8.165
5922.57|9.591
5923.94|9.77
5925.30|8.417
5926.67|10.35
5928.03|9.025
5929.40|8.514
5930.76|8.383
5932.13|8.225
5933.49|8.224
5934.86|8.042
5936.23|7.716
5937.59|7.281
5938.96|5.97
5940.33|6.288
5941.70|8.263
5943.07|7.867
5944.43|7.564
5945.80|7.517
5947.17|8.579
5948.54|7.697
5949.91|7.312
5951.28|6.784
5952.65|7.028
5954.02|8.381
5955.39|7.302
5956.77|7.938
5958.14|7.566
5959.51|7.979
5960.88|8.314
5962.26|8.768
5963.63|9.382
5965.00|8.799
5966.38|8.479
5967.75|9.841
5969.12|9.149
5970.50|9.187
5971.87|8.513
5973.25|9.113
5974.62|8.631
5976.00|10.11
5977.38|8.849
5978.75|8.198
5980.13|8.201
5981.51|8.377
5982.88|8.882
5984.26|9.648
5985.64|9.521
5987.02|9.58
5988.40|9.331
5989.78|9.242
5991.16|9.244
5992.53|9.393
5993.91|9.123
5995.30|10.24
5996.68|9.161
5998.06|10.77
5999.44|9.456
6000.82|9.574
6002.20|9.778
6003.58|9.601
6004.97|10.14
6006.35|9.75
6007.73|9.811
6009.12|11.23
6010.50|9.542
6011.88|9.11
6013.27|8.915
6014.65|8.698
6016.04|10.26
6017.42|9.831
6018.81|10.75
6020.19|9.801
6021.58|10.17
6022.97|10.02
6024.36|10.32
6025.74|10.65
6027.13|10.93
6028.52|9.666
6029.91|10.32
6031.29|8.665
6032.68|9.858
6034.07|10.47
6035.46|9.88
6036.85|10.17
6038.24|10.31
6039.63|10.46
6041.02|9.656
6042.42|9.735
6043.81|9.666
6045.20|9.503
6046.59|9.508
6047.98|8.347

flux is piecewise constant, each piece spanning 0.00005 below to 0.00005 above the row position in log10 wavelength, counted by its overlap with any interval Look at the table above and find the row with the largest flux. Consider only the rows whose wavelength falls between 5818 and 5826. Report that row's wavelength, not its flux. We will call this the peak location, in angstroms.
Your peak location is 5819.83 angstroms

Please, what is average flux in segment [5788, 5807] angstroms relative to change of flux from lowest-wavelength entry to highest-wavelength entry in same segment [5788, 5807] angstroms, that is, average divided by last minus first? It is 32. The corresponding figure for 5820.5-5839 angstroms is -20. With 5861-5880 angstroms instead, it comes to 49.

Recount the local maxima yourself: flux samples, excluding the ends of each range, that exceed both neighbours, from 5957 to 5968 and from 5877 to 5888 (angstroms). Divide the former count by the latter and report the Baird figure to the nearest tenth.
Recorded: 1.0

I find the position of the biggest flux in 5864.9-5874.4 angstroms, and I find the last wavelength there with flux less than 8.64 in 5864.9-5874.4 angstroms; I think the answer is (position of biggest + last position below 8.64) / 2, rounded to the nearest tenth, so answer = 5873.0 angstroms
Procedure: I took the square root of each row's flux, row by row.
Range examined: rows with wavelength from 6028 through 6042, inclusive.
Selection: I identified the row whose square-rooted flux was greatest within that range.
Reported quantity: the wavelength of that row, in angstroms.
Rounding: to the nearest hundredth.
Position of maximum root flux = 6034.07 angstroms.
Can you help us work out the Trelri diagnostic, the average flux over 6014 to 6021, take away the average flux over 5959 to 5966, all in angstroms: 1.2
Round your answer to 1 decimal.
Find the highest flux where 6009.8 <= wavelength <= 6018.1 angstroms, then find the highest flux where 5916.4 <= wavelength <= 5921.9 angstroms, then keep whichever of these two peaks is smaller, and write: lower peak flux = 9.4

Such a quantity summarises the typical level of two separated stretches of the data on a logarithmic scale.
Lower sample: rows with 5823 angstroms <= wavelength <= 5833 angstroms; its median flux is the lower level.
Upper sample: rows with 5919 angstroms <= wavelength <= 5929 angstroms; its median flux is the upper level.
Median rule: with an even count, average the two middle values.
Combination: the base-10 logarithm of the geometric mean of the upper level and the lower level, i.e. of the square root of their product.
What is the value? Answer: 0.949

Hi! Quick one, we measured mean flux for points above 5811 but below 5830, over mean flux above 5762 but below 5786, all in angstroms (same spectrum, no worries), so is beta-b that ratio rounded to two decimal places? 1.06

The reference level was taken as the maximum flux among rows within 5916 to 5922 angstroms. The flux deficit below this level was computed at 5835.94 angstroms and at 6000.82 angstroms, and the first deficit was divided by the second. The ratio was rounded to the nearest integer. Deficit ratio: -3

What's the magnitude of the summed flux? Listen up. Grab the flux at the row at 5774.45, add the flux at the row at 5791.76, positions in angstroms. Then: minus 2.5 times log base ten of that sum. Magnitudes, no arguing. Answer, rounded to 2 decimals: -3.07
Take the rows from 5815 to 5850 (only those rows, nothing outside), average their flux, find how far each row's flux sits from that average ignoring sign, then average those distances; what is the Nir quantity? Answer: 0.57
